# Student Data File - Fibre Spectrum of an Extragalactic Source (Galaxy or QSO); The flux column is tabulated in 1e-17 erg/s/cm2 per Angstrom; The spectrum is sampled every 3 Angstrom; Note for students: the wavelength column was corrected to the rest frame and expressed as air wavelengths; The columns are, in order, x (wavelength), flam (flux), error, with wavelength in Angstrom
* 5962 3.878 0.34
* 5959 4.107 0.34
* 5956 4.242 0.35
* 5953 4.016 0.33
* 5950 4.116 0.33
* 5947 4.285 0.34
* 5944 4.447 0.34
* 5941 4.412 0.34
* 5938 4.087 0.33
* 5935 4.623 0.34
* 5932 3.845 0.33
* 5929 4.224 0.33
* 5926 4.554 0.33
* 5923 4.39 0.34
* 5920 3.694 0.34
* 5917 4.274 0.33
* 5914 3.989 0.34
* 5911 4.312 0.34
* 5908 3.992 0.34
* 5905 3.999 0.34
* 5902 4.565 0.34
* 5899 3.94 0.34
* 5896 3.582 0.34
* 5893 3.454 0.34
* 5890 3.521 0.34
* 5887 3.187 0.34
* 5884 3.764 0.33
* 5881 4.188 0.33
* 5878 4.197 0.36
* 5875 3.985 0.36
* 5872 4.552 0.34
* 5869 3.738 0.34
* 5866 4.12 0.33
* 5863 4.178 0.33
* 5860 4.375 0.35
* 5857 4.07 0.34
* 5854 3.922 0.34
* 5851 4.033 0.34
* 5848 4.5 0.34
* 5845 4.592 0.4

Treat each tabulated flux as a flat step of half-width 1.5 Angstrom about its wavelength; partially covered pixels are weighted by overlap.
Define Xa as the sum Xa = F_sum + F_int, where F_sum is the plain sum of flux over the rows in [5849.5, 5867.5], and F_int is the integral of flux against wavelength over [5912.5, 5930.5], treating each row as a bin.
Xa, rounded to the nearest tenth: 100.1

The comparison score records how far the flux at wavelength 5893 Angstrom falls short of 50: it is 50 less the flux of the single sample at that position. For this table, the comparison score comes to 46.5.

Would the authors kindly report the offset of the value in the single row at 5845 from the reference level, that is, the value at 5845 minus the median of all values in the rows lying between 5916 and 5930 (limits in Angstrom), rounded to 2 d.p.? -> 0.32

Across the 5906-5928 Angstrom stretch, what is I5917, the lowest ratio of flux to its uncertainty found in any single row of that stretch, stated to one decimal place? 10.9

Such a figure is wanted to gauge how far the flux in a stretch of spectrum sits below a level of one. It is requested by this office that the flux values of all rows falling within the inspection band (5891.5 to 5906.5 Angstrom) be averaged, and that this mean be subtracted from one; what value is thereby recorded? -2.91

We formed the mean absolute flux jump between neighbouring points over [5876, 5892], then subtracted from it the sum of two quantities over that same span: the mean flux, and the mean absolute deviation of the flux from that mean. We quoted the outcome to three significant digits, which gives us -3.77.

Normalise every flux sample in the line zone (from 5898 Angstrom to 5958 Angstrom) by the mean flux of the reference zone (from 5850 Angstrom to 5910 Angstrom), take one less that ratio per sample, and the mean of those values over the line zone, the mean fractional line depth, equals -0.06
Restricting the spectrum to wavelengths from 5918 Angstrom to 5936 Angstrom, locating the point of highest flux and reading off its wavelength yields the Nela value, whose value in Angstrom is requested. 5935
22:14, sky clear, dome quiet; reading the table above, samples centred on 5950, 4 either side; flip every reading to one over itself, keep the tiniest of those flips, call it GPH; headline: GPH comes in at 0.233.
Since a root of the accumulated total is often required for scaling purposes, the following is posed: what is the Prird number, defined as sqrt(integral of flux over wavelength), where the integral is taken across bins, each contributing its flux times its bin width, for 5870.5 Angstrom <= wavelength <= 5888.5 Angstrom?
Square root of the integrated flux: 8.46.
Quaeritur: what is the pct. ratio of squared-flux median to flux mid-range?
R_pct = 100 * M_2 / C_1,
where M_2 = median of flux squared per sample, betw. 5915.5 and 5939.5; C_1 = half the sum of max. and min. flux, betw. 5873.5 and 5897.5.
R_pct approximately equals 489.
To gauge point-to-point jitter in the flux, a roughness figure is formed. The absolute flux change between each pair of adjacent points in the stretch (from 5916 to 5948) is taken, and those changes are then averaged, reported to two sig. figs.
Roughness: 0.40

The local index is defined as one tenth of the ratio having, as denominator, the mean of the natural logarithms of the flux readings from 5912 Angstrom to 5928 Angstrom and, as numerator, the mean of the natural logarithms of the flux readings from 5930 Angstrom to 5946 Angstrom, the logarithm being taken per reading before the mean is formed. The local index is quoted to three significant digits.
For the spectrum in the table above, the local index 0.102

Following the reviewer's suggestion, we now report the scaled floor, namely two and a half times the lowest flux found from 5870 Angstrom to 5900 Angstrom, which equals 8.0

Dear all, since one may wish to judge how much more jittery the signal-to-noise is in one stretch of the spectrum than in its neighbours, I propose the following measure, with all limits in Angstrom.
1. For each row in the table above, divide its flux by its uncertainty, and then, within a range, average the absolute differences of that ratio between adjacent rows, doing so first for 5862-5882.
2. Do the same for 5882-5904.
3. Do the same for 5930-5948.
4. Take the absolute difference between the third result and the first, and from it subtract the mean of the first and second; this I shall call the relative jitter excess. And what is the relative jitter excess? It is -0.74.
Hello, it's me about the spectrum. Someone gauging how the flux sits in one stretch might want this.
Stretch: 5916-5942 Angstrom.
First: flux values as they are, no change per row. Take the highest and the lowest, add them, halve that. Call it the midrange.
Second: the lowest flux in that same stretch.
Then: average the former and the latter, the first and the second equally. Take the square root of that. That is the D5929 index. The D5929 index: 1.981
